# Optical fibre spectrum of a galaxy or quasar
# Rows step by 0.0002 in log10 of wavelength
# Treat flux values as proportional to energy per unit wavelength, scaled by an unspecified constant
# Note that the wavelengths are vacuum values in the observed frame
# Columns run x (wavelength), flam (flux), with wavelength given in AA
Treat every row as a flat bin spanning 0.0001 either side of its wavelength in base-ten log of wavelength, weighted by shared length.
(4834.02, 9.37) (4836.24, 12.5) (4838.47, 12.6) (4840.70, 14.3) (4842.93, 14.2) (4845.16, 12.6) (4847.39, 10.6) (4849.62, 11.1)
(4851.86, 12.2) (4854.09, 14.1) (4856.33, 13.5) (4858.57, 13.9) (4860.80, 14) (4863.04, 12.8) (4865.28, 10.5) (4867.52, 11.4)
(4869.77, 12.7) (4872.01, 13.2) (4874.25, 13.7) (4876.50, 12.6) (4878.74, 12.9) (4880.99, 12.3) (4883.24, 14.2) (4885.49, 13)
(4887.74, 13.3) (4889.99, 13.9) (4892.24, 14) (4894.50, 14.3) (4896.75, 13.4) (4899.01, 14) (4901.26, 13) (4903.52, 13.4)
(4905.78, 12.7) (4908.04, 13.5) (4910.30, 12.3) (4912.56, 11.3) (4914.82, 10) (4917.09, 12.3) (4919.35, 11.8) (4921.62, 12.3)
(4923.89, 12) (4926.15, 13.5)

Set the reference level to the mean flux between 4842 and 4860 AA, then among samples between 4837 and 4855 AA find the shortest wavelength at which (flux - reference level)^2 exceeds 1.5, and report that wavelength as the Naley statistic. 4840.70 AA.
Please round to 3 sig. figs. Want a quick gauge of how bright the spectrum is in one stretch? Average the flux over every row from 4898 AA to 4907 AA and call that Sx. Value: 13.3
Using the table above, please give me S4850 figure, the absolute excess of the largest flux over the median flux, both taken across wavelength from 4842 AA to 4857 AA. 1.60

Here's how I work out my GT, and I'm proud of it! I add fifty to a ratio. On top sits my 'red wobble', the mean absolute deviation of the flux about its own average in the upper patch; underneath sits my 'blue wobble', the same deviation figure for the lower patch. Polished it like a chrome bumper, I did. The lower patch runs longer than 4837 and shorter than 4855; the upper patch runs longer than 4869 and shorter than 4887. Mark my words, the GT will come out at 50.4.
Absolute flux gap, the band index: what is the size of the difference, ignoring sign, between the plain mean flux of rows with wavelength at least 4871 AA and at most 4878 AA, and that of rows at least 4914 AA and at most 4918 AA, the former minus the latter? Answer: 2.0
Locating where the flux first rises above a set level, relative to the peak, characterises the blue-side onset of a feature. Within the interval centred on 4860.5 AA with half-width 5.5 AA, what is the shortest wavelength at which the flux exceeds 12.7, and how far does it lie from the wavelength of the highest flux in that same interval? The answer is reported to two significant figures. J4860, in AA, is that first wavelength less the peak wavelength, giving -4.5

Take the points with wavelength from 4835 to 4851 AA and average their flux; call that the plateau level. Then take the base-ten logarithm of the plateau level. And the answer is 1.10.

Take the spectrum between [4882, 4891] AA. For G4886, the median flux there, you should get 13.6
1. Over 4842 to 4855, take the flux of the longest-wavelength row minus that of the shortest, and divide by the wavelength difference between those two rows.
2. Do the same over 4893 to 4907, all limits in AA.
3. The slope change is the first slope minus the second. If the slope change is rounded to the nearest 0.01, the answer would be 0.13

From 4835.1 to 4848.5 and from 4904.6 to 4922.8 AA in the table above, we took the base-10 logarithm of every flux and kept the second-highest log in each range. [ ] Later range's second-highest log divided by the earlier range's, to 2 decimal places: 0.96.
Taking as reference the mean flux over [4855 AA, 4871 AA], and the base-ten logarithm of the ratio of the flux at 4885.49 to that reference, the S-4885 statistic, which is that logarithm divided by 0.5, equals 0.02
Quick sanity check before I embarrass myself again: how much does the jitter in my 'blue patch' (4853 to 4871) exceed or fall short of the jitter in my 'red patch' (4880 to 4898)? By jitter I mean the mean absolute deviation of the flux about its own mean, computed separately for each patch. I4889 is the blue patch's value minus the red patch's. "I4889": 0.46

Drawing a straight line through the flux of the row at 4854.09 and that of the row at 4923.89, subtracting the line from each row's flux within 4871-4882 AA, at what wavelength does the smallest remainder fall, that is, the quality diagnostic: 4880.99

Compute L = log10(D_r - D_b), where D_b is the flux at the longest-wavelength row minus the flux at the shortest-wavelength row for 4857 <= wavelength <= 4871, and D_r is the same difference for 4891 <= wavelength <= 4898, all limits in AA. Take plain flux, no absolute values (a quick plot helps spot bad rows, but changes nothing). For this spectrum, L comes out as -0.22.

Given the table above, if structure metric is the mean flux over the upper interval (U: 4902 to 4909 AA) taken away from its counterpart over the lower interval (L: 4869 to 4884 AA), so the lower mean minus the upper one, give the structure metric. -0.1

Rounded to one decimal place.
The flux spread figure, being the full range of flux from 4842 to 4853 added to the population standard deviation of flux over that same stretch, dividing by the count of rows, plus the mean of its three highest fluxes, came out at 17.9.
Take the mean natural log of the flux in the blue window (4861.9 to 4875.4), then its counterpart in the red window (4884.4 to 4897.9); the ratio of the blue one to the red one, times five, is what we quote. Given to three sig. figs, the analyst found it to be 4.81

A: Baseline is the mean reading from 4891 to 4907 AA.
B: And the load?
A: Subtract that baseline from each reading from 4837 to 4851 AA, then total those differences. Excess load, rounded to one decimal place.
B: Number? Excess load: -5.9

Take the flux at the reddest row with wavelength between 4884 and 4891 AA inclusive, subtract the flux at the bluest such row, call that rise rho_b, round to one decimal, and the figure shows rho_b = 0.9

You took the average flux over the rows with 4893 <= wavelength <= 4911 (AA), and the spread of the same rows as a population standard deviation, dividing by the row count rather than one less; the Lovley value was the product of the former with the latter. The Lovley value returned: 8.2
